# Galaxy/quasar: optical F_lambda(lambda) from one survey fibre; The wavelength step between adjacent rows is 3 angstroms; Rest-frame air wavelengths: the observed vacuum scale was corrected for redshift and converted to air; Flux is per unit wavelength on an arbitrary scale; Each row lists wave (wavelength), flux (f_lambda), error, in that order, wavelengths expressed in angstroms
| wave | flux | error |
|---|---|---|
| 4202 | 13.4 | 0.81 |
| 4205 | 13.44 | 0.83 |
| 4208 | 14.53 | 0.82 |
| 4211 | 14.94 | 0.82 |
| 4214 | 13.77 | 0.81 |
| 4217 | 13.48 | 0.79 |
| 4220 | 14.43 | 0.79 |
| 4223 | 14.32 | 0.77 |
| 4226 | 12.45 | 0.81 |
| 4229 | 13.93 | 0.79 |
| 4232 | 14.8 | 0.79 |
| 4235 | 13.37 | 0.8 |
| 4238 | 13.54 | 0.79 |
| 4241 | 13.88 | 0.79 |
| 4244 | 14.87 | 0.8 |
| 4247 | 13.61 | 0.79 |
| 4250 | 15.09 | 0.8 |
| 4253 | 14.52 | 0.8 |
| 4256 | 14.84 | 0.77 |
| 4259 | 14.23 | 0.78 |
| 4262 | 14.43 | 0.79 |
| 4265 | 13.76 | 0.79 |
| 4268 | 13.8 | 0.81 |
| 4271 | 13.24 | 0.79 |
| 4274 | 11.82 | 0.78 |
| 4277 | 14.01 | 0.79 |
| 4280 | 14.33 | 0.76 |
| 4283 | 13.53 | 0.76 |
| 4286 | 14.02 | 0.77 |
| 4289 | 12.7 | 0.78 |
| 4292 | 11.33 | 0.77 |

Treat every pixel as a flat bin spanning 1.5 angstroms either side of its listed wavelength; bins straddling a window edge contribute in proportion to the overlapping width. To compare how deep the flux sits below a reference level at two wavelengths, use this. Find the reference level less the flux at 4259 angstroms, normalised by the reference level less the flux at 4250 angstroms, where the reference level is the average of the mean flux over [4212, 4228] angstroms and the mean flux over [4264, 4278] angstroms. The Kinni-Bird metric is 0.46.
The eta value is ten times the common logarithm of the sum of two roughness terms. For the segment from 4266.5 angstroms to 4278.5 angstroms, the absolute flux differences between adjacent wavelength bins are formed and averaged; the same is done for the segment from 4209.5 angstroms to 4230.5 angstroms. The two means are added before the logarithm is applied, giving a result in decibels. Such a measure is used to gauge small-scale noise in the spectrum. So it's 3.7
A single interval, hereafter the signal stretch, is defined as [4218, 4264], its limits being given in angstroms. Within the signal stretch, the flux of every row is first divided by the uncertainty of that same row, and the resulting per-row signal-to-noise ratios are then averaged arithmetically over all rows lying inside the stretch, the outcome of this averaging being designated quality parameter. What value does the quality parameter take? 17.9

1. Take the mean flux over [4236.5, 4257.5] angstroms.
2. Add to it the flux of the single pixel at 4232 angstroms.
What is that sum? 29.1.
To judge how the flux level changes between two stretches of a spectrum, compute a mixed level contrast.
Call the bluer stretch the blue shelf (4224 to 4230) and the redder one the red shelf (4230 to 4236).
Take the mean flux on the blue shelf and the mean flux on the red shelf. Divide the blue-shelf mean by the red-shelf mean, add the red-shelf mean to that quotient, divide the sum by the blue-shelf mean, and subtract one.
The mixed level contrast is 0.14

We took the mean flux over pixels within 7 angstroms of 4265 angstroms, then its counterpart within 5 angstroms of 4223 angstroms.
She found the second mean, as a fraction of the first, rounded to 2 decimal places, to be 0.99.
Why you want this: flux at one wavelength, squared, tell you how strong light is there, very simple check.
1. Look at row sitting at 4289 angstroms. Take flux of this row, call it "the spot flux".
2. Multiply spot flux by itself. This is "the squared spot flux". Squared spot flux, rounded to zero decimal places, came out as 161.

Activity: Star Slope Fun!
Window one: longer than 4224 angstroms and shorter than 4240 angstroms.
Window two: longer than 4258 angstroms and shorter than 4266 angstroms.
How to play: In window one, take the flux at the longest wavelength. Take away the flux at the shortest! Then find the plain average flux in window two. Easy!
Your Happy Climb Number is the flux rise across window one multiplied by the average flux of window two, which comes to 15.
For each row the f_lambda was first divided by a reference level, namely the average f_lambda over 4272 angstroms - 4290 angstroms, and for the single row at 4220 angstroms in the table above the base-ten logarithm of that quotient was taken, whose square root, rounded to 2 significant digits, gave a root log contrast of 0.18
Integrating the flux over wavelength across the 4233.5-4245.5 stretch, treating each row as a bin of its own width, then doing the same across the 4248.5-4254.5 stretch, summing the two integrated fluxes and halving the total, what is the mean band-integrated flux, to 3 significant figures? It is 128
